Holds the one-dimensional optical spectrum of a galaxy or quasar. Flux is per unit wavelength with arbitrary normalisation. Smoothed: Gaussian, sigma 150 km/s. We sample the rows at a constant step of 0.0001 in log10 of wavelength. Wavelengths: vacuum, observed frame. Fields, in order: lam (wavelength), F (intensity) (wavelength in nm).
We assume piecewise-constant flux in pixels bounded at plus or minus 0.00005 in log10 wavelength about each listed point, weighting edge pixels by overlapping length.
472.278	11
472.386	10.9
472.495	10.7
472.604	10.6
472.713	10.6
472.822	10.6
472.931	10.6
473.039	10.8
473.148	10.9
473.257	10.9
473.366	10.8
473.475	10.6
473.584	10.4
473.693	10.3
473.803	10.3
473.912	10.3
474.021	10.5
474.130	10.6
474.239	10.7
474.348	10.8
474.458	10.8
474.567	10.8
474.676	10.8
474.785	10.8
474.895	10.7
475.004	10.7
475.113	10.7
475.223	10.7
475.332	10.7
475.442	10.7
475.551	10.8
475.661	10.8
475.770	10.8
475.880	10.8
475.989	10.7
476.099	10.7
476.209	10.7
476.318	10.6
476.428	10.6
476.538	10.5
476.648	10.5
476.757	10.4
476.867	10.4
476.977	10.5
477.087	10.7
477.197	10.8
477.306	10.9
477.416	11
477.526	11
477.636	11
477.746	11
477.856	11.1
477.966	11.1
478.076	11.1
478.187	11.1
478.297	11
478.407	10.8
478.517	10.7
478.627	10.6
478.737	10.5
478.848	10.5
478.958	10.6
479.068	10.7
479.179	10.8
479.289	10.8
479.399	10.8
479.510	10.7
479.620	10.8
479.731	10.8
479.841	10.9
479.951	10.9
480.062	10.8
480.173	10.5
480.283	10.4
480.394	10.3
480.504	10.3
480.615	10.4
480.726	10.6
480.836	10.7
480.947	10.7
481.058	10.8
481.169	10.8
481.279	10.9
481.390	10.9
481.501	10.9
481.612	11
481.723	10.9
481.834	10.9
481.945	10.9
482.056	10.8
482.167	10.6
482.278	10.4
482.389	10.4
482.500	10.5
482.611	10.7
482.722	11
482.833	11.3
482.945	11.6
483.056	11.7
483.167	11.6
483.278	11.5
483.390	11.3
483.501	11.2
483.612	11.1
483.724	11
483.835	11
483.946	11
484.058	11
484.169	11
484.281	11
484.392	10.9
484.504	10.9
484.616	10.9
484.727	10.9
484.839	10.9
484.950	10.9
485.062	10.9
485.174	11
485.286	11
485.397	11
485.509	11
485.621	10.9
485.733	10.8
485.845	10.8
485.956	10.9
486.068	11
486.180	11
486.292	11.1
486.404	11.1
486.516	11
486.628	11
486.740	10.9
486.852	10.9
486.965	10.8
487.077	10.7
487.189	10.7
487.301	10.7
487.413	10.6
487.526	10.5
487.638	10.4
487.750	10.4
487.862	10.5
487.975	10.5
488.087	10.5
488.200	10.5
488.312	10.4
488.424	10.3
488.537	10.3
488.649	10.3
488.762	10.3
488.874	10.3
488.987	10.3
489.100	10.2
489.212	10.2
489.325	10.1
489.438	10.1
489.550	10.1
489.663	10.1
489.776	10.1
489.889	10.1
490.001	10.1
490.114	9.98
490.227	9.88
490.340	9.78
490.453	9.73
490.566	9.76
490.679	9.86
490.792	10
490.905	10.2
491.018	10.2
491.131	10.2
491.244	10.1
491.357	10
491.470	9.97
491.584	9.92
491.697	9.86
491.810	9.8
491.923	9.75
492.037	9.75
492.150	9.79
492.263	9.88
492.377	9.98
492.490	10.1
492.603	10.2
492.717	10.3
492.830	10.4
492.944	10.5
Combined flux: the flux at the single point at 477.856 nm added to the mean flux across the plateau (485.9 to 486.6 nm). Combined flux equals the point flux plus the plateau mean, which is 22.1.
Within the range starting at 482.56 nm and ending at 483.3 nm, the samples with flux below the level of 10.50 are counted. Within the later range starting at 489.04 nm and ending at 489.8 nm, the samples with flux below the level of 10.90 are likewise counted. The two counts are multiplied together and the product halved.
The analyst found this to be 0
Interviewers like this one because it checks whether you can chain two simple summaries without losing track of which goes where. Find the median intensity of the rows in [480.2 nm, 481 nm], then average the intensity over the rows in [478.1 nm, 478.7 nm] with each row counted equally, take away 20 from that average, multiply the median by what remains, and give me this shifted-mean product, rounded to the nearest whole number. -95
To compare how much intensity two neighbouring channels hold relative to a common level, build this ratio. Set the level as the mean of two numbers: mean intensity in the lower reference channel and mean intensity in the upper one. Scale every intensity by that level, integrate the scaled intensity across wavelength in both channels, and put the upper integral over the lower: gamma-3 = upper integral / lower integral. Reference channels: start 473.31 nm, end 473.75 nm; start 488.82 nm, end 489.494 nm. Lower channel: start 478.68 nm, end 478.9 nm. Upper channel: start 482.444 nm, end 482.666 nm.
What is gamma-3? 1.02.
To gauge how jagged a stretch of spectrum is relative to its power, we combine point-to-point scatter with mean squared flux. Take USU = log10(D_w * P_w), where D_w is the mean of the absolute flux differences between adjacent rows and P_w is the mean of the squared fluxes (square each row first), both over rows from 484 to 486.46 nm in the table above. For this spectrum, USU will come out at 0.60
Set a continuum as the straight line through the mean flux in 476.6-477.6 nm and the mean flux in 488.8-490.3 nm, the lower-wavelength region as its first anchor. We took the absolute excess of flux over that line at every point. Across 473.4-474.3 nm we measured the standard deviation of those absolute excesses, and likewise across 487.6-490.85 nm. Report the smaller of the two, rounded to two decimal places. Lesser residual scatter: 0.11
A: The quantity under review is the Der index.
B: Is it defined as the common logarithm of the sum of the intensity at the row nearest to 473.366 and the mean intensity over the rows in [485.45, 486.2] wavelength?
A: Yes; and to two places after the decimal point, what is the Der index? 1.34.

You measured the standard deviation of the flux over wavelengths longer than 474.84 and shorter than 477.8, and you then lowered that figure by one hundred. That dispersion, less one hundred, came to -99.8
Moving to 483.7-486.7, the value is -99.9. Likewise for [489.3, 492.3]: -99.8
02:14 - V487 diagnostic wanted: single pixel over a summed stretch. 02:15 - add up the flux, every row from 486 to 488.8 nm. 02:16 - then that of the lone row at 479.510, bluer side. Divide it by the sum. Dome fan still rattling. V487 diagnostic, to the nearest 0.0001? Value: 0.0402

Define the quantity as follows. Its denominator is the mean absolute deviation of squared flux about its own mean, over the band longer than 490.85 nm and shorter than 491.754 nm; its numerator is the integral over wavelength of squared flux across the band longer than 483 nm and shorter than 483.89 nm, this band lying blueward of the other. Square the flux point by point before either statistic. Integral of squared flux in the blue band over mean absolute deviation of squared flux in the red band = 48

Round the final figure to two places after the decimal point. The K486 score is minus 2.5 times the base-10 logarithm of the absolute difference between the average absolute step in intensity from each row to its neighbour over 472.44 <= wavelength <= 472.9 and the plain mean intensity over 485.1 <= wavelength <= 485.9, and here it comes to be -2.59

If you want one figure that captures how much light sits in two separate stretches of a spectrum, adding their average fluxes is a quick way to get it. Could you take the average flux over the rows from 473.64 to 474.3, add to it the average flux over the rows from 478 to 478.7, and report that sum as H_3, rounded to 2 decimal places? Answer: 21.33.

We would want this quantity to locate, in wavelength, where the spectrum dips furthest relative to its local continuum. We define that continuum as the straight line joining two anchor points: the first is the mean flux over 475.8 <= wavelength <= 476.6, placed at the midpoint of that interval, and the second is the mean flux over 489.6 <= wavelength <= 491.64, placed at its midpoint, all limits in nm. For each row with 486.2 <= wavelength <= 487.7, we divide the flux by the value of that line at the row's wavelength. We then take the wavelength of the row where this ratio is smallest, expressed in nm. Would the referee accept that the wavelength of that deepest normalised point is 487.638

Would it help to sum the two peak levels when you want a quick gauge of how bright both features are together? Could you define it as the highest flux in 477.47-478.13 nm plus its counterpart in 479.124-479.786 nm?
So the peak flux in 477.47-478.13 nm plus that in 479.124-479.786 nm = 21.9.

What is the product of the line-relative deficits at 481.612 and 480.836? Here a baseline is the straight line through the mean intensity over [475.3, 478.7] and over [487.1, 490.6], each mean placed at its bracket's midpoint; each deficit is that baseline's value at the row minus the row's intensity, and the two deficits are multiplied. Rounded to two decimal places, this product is 0.04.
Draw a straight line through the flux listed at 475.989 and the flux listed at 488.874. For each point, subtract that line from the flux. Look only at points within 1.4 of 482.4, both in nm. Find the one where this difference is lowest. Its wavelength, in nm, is 482.278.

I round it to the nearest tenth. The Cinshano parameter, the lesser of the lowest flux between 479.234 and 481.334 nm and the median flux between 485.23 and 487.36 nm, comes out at 10.3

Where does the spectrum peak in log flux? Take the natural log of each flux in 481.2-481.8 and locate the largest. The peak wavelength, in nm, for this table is 481.612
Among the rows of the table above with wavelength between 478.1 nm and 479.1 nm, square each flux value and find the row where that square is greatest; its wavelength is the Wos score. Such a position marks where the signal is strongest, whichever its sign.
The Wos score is 478.187 nm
